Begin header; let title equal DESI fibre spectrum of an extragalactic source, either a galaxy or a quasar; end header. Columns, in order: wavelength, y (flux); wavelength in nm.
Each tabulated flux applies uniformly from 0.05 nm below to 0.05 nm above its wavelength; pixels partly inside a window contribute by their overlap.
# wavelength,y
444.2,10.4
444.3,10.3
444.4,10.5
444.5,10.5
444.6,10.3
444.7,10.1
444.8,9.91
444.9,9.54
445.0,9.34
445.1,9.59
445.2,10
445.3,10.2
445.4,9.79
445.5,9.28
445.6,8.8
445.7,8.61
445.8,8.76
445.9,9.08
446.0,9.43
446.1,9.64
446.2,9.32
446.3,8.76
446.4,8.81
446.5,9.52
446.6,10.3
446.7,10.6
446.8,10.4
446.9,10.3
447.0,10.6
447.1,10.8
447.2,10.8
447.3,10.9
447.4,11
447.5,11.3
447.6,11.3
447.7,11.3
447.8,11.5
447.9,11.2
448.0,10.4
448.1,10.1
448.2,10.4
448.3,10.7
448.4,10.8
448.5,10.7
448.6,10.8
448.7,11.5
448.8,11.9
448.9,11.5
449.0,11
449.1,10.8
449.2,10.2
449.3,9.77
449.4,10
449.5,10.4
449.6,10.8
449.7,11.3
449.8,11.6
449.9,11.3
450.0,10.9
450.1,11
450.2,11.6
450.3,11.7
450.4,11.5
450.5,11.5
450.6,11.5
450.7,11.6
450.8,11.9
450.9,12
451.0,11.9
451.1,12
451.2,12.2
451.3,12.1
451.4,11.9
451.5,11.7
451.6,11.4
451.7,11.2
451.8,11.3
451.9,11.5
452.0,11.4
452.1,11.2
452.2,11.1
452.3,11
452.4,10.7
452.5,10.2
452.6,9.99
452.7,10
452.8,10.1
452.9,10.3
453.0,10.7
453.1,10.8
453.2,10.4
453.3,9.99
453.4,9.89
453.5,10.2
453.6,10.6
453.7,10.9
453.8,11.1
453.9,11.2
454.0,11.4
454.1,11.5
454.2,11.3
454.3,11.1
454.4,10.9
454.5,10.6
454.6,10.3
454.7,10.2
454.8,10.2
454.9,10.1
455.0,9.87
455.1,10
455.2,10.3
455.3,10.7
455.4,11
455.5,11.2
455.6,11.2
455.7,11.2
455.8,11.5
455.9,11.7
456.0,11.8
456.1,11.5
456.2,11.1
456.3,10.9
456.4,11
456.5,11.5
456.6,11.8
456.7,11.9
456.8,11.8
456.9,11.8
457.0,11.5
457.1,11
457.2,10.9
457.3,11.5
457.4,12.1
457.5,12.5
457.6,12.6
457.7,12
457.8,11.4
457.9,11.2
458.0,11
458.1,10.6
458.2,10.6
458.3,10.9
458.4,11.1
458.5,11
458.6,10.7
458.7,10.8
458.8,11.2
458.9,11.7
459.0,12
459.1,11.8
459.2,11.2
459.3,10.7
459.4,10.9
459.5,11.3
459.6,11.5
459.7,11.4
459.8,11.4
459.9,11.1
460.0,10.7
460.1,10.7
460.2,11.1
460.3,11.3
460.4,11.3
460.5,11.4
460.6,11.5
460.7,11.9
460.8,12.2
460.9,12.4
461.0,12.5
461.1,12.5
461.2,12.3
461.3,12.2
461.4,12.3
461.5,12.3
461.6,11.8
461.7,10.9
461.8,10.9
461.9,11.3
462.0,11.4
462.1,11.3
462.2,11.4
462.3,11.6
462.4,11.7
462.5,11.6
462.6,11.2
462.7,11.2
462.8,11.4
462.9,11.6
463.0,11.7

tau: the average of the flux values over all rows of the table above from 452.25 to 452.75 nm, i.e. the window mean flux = 10.4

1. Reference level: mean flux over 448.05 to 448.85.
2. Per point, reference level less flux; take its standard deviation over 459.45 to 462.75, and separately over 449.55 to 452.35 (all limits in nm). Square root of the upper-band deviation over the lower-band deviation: 1.2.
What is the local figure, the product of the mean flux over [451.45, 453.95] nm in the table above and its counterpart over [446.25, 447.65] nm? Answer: 112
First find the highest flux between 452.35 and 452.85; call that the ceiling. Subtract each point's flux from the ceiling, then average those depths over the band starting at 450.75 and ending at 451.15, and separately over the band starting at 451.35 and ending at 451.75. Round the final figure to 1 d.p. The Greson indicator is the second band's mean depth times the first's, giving 1.1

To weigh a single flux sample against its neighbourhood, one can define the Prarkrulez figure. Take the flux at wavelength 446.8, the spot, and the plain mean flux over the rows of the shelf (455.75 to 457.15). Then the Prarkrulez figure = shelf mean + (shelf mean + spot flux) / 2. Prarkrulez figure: 22.4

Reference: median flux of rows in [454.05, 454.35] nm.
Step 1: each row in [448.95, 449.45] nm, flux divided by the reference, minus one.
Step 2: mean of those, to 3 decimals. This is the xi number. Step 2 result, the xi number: -0.084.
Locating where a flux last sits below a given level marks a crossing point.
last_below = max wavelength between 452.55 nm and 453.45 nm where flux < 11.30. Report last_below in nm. 453.4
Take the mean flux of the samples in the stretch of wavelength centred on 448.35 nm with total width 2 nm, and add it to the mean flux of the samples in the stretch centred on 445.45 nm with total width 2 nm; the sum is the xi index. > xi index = 20.4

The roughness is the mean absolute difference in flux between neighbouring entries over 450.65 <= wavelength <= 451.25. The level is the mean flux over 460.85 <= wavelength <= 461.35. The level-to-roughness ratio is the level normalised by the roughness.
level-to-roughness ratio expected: 77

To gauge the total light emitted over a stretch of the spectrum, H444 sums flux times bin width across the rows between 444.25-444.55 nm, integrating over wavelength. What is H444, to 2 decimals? 3.13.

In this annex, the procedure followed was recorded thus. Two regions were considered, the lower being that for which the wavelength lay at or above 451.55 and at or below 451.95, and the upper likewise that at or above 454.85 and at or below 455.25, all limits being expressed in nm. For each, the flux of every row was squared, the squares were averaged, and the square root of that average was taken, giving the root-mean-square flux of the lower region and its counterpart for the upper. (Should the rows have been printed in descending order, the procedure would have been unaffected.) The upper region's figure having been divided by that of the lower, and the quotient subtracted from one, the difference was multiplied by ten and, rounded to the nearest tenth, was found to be 1.1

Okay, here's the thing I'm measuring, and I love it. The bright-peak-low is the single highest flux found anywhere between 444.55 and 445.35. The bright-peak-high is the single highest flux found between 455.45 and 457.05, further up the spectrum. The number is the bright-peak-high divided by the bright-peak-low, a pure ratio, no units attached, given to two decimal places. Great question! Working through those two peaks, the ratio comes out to 1.16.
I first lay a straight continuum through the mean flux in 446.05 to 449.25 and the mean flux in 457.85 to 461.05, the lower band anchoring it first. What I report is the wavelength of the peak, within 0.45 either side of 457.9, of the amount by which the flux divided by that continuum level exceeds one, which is 457.6 nm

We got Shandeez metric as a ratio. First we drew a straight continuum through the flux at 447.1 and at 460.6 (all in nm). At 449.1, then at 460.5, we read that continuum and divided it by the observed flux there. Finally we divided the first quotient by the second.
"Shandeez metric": 1.00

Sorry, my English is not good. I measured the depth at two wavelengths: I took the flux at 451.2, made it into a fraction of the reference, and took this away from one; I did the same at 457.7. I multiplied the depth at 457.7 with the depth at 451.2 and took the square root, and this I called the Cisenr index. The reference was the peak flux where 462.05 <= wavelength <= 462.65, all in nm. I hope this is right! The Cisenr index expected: 0.0331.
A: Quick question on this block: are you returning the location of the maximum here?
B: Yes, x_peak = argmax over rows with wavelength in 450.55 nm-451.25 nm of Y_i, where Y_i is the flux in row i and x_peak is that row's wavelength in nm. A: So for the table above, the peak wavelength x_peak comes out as 451.2 nm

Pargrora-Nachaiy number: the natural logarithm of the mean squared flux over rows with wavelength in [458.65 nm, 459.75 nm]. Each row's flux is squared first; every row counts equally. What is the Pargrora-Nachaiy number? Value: 4.85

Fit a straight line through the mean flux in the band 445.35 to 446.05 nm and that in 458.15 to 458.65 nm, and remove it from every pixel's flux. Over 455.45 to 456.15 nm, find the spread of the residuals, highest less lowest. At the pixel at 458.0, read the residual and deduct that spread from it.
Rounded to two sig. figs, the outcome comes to -0.36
